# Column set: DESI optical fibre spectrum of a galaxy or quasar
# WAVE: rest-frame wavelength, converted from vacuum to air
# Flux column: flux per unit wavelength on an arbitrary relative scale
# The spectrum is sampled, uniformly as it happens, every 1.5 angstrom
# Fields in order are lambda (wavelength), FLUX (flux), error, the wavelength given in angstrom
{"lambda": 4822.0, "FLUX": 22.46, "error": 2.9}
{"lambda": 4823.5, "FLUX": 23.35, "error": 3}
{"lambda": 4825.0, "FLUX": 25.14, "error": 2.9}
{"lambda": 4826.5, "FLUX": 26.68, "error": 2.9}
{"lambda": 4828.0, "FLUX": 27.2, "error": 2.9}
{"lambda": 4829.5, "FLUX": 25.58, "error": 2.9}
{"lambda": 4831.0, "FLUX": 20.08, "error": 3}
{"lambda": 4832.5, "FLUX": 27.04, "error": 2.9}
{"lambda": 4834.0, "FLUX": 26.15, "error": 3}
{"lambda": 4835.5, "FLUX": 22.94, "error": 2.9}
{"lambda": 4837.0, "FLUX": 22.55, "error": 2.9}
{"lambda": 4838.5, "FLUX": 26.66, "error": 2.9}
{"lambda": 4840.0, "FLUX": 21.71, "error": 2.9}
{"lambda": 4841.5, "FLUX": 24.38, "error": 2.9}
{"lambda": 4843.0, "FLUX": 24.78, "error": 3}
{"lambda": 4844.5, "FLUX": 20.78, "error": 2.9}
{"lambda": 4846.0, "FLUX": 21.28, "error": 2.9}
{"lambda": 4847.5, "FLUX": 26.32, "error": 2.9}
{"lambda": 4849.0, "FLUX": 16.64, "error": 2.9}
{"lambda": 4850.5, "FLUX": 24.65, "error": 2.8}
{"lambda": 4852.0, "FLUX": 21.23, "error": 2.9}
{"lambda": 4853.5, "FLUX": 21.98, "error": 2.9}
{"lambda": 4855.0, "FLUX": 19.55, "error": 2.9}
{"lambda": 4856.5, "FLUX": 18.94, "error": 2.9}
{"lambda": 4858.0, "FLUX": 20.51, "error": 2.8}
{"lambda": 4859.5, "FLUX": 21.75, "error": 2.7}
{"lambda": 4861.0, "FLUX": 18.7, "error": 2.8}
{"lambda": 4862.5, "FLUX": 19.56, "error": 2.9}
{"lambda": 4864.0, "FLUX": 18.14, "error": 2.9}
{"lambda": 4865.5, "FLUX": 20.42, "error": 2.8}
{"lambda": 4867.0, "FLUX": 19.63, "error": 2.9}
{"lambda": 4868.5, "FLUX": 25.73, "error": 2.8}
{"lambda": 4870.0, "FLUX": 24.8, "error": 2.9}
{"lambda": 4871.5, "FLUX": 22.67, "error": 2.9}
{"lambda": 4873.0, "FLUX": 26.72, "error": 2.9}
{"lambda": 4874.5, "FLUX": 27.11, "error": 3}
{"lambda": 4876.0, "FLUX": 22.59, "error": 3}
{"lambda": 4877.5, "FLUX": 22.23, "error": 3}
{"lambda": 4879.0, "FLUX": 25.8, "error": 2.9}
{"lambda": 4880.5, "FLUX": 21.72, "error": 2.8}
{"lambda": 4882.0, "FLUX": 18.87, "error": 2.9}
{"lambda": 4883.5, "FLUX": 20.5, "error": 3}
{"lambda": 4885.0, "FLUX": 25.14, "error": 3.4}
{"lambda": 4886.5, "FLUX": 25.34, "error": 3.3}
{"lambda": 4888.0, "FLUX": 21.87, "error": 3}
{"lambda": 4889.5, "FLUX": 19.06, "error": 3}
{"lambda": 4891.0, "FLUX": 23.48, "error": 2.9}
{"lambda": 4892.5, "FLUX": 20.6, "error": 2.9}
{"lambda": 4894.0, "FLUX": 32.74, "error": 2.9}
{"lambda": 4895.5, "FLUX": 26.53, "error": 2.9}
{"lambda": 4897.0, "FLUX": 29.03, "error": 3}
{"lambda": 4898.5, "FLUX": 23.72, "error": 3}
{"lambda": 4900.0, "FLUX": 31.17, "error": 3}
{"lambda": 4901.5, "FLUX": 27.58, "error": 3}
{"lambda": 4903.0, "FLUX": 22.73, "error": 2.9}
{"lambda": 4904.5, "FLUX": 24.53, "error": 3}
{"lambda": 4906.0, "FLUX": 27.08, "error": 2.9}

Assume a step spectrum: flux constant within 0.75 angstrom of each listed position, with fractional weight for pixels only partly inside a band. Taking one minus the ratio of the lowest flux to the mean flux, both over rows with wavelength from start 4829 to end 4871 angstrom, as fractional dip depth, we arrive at 0.25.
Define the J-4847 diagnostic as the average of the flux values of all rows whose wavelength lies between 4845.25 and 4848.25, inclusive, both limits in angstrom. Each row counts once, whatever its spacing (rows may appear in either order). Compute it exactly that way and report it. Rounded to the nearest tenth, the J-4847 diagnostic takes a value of 23.8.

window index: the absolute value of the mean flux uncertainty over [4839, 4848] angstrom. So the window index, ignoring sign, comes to 2.92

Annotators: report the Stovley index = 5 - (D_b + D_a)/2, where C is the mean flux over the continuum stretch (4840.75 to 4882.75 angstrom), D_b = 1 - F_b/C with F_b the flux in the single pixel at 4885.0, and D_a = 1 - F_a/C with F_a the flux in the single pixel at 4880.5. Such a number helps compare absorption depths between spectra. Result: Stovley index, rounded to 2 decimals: 5.06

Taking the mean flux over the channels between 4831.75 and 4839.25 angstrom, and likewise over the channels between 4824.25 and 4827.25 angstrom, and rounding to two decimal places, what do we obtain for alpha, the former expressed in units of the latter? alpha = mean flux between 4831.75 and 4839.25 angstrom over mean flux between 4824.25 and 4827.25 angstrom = 0.97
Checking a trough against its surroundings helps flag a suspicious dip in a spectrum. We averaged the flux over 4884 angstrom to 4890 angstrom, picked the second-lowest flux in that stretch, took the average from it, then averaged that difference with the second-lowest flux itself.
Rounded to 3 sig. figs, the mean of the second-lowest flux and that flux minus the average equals 10.4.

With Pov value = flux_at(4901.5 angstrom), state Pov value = 27.58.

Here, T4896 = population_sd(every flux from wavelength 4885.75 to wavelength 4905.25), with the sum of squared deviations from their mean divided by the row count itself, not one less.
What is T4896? 3.9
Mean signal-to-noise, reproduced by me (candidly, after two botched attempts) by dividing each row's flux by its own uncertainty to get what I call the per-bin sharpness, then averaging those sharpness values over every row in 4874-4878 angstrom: 8.0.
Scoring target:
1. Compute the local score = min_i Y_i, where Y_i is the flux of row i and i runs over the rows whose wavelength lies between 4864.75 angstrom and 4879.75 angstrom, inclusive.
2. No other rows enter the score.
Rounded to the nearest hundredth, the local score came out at 19.63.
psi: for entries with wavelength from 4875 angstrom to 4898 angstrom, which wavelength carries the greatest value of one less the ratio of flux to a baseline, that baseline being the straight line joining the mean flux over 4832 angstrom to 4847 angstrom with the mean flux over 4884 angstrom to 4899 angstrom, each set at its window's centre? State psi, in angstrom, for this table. 4882.0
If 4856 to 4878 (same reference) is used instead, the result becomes 4864.0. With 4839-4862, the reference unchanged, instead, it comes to 4849.0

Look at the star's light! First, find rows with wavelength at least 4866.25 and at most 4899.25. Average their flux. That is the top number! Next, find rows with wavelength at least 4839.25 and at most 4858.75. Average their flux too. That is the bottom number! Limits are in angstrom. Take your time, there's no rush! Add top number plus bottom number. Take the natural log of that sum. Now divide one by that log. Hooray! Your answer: 0.262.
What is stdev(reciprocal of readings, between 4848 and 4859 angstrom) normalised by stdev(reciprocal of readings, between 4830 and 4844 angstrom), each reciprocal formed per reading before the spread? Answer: 1.4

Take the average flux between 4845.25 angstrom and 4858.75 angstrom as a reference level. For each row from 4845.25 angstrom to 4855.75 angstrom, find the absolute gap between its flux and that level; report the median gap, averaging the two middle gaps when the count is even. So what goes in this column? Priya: 1.7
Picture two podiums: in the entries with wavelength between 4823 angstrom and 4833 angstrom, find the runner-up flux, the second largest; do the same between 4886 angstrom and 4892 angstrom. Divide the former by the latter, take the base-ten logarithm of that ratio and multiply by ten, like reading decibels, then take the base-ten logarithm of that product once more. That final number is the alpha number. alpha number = -0.21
